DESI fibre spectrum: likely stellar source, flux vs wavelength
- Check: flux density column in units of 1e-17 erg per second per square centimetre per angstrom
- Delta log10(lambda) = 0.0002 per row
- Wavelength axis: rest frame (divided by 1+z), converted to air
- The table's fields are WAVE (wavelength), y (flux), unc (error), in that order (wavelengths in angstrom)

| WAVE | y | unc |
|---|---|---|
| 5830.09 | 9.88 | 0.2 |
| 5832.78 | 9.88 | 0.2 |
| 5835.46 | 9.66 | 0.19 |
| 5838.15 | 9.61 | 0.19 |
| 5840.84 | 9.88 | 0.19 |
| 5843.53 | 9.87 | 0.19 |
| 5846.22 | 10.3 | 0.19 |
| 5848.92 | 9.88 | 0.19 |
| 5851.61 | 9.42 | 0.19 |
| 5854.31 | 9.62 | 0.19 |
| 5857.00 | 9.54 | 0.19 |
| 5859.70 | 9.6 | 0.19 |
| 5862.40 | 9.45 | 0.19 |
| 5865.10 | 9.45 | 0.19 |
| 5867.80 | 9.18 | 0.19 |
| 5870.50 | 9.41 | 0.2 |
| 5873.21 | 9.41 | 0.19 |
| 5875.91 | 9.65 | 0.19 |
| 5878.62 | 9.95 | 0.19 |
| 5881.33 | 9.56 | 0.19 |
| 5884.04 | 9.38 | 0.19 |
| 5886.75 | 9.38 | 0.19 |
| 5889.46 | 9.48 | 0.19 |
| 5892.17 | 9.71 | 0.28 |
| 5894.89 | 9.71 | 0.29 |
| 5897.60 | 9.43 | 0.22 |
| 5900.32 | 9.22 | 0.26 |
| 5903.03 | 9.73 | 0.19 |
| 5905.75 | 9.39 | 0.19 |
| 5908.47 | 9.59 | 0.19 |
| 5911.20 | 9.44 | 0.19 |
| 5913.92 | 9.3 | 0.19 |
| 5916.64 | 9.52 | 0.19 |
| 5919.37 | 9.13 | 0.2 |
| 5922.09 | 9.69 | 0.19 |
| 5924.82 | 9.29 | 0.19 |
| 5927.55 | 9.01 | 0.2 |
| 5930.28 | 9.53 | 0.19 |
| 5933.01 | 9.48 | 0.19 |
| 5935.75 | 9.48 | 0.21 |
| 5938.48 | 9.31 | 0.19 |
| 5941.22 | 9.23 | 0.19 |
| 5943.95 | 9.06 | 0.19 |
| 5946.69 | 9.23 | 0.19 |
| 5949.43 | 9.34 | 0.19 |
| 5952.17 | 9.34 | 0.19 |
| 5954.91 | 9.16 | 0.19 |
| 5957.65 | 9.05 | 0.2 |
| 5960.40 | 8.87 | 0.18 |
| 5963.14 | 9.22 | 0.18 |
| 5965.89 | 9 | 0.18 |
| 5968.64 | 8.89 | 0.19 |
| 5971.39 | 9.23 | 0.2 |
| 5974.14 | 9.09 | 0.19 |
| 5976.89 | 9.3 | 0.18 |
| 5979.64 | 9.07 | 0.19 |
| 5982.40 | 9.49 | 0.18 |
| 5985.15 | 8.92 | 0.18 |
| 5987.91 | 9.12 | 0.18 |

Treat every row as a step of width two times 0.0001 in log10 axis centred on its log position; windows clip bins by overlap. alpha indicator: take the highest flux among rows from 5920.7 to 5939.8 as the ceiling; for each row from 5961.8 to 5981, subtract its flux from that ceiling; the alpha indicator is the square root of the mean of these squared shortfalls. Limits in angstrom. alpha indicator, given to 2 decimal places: 0.59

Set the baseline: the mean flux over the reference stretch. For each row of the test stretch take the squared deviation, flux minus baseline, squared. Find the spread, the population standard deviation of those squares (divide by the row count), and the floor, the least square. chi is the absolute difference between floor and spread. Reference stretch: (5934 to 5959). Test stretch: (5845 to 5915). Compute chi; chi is 0.23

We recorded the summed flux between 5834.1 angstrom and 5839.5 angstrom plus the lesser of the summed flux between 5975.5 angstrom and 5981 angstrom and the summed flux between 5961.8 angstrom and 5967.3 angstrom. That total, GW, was 37.5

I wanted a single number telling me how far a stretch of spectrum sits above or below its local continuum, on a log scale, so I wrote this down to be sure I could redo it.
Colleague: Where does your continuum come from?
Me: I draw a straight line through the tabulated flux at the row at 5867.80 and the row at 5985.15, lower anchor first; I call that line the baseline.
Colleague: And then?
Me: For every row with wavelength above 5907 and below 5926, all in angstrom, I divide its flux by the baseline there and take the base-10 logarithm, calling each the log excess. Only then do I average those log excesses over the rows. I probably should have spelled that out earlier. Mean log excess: 0.0164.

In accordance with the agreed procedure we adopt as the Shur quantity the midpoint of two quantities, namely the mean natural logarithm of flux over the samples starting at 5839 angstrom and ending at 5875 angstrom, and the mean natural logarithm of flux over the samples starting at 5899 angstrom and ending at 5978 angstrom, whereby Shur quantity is 2.25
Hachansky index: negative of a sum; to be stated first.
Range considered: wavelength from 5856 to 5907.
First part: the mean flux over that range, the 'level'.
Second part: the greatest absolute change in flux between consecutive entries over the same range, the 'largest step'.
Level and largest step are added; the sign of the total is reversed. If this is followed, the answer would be -10.0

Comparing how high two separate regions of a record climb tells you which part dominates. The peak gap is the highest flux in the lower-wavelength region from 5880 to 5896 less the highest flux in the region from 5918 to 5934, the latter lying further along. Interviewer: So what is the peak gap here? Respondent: 0.0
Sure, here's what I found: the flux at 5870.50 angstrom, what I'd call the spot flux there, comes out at 9.41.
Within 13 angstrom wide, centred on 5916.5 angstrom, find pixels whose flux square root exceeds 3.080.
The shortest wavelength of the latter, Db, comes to 5916.64 angstrom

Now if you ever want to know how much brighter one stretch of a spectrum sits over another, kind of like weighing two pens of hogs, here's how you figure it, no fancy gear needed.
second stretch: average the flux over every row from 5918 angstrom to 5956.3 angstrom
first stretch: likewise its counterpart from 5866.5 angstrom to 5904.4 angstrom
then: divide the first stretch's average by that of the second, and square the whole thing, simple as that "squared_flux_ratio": 1.05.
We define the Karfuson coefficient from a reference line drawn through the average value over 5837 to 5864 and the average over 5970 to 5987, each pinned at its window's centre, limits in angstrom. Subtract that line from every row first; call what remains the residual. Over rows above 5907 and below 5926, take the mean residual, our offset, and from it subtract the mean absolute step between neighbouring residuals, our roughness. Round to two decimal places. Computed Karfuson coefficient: -0.32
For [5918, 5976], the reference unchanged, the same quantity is -0.30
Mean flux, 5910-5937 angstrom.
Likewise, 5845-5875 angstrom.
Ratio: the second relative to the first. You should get 1.02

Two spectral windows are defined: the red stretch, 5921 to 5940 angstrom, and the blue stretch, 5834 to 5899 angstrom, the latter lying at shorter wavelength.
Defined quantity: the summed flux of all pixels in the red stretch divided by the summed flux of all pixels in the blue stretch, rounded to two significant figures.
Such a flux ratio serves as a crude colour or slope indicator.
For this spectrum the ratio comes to 0.29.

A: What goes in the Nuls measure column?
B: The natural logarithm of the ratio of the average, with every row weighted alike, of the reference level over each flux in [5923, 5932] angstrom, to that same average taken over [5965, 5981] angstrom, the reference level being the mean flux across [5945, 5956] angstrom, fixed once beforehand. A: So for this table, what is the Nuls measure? -0.02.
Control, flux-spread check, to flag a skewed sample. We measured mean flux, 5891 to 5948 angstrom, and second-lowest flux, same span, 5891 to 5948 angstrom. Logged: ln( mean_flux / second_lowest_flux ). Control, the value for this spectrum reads 0.037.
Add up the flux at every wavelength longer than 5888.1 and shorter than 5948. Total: 207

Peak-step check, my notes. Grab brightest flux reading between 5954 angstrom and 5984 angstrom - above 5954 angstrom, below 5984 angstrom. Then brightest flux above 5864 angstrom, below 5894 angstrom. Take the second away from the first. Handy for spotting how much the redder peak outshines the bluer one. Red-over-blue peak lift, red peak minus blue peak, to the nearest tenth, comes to -0.5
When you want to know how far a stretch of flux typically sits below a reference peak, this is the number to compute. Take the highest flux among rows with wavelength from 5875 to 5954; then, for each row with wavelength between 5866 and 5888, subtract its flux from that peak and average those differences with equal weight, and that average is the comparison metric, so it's 0.46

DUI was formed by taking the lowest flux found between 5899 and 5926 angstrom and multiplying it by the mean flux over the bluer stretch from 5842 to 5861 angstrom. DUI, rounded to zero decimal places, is 89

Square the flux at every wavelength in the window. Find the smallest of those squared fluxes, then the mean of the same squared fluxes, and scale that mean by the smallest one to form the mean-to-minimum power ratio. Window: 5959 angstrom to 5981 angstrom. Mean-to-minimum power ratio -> 1.049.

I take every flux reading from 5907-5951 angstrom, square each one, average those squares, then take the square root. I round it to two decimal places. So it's 9.35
